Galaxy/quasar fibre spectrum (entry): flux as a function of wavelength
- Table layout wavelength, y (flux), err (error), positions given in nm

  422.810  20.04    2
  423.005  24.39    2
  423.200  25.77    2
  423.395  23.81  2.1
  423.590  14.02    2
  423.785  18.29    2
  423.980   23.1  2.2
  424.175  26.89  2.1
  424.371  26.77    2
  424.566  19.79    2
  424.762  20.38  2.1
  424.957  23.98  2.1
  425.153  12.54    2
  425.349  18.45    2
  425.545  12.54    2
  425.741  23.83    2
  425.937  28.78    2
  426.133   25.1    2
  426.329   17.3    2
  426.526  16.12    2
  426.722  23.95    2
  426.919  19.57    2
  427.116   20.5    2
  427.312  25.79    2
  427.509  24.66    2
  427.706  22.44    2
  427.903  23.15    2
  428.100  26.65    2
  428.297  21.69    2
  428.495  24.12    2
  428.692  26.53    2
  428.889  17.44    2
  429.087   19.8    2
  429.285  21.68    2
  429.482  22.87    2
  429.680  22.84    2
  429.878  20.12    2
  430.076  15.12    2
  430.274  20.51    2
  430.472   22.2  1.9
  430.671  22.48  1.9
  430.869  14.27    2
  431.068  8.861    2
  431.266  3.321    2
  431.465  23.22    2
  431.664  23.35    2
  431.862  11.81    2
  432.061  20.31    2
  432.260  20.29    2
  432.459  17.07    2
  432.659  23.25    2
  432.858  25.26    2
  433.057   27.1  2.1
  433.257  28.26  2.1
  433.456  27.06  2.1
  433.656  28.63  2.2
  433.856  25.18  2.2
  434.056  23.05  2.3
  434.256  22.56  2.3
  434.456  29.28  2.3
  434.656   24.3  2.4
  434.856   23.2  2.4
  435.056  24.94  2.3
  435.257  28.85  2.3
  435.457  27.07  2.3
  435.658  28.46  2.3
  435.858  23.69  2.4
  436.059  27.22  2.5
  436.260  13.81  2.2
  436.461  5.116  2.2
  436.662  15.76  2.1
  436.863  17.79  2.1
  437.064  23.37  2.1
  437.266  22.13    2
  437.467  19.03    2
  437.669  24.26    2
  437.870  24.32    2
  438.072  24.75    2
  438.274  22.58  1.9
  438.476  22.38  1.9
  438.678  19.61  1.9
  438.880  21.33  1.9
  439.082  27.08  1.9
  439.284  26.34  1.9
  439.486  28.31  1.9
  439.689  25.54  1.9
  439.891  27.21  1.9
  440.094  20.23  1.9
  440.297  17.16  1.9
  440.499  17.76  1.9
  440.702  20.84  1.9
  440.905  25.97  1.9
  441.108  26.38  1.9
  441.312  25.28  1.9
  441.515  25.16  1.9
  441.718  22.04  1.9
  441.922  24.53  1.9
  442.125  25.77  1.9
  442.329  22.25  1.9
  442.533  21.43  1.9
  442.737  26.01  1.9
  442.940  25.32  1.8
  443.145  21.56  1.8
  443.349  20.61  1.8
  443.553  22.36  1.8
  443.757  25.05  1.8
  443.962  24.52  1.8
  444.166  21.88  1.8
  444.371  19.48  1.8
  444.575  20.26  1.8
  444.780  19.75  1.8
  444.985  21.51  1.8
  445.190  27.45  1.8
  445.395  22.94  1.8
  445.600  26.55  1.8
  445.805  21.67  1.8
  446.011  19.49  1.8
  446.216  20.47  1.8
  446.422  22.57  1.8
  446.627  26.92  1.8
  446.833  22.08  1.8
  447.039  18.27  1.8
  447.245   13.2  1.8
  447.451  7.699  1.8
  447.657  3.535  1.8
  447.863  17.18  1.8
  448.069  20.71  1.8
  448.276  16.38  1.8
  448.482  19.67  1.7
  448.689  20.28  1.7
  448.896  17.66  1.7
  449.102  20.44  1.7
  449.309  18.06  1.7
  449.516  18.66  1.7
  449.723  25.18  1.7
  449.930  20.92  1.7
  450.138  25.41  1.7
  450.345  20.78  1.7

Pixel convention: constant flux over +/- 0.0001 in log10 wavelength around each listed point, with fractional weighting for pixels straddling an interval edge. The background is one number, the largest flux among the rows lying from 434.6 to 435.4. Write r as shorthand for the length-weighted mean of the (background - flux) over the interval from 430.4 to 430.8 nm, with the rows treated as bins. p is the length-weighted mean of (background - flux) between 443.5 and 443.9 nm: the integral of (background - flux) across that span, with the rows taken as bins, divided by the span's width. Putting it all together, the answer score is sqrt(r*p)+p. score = 10.8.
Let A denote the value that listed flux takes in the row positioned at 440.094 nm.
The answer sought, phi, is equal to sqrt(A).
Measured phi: 4.5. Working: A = 20.23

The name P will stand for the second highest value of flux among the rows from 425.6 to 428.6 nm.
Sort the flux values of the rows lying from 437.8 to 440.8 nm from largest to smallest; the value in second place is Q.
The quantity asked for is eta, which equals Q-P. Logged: 1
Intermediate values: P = 26.65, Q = 27.21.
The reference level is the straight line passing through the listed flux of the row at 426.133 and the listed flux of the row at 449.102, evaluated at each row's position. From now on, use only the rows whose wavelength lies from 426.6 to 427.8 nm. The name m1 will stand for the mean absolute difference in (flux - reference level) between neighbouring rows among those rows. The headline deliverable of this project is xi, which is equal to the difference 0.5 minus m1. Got -2.3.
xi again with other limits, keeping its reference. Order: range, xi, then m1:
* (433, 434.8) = -2.2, 2.70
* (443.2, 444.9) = -1.1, 1.61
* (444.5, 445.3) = -2.3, 2.75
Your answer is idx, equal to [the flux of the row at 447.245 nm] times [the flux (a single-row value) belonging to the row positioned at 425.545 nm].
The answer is 166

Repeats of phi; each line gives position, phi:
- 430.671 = 4.7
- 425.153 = 3.5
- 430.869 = 3.8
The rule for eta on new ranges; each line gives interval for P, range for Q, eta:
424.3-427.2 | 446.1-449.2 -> -4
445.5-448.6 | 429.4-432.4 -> -3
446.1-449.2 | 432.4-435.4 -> 6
